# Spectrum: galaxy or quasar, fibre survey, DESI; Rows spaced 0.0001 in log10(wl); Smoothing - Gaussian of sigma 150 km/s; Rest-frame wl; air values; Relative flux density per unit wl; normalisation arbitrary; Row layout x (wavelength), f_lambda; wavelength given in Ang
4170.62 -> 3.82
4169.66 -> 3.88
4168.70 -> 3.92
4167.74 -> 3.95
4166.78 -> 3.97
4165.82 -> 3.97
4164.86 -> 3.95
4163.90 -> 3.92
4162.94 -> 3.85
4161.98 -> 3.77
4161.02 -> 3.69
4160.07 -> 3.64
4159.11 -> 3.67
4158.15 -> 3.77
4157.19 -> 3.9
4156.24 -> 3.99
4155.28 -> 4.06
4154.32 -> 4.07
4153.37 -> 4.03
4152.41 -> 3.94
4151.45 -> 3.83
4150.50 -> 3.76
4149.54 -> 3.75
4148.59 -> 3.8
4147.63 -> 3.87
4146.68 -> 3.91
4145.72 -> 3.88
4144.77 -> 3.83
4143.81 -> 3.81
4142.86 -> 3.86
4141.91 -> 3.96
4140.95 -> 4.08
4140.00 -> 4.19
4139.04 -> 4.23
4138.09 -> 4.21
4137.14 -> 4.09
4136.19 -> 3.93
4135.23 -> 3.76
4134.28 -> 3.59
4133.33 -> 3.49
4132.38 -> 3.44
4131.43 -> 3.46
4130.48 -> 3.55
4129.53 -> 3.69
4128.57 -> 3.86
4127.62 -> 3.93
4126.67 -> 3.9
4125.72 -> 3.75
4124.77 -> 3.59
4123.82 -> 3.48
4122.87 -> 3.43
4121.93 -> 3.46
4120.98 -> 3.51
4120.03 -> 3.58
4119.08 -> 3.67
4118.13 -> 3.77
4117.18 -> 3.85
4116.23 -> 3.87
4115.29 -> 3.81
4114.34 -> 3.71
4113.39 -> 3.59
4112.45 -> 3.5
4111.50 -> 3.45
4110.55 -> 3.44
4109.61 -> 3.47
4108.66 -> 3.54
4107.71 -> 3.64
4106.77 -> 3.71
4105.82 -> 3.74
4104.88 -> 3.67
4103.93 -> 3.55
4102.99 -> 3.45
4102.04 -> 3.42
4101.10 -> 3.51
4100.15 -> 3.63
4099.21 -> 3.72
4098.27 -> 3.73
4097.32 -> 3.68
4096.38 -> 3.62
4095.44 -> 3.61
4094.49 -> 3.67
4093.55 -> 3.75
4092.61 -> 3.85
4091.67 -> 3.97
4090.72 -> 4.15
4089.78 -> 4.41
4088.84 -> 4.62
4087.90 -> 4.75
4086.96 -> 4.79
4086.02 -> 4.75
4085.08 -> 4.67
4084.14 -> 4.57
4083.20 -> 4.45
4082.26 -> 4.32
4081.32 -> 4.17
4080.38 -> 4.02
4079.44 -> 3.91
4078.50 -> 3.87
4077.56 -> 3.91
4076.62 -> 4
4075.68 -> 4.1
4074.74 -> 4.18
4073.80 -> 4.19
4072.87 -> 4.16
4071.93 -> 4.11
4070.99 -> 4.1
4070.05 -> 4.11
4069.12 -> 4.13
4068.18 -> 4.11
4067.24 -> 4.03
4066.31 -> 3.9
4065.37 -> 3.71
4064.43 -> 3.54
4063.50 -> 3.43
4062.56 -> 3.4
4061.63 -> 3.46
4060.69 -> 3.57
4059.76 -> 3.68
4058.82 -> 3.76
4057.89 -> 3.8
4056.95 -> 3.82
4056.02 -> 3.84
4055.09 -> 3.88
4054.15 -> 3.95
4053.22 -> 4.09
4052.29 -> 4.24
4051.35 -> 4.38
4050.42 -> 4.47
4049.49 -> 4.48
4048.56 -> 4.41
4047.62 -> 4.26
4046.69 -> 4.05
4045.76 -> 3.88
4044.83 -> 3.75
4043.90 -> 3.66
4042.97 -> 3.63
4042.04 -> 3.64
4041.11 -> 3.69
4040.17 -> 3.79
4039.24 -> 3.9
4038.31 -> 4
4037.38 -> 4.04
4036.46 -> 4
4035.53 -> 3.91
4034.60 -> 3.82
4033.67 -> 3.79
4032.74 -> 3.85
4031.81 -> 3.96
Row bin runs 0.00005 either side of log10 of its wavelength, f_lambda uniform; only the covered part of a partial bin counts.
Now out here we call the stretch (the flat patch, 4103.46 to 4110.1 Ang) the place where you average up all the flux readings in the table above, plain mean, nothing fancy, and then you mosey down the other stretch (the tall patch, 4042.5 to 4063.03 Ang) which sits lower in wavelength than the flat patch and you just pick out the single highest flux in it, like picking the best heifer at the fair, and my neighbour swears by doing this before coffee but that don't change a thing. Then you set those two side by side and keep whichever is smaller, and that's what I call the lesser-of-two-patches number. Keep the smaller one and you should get 3.62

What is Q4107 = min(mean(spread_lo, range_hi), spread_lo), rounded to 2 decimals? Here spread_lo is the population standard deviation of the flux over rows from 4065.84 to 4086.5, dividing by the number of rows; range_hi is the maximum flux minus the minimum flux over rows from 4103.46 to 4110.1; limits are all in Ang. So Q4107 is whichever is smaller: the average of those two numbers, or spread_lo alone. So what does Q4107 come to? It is 0.24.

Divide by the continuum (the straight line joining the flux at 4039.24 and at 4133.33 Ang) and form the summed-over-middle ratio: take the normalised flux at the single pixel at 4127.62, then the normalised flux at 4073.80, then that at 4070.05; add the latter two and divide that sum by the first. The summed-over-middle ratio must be 1.98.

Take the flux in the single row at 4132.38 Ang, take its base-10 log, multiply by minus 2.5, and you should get -1.34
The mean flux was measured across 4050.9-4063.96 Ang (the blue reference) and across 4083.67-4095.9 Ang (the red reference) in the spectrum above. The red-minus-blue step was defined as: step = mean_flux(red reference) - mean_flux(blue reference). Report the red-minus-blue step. 0.5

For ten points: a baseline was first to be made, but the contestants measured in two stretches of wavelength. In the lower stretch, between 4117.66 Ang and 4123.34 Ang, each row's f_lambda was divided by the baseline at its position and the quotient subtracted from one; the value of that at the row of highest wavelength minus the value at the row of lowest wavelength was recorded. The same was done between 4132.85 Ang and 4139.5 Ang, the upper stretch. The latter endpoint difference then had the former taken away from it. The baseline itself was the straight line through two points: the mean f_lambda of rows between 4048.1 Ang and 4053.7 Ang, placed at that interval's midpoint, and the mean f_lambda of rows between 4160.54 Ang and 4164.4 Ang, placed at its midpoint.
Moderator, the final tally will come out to -0.27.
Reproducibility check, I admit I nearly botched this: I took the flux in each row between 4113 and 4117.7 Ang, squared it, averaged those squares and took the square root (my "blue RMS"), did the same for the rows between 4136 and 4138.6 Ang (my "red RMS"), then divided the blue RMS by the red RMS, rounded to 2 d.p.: 0.92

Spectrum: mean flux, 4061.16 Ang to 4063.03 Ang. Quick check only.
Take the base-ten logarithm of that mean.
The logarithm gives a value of 0.535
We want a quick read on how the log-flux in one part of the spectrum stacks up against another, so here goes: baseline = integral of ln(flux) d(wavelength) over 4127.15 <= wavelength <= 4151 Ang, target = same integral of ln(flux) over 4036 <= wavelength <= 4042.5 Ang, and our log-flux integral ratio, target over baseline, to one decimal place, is 0.3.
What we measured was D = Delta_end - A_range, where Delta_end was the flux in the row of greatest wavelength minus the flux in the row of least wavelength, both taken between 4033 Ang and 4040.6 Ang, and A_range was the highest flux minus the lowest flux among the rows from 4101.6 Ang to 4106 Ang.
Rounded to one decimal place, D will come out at -0.3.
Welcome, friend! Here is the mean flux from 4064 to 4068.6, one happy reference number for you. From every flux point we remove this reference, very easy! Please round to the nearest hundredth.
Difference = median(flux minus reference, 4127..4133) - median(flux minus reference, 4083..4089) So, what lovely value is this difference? -1.05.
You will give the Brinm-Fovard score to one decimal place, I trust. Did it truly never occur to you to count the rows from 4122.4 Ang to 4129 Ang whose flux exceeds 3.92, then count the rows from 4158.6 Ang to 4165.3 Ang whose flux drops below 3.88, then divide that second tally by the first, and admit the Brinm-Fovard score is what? 5.0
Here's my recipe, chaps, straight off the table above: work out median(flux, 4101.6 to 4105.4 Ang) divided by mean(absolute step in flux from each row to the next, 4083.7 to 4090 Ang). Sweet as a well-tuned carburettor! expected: 35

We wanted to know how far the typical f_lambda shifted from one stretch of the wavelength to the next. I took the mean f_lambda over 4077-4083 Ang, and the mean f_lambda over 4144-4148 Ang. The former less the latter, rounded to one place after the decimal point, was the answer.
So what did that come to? 0.2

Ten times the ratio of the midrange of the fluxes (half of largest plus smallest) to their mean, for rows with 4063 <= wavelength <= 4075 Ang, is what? 9.6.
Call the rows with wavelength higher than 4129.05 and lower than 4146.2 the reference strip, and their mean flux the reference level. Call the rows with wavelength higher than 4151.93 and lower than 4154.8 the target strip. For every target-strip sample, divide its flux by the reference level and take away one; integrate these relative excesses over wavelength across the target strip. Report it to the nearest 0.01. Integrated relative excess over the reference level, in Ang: 0.13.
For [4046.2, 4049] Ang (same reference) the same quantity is 0.29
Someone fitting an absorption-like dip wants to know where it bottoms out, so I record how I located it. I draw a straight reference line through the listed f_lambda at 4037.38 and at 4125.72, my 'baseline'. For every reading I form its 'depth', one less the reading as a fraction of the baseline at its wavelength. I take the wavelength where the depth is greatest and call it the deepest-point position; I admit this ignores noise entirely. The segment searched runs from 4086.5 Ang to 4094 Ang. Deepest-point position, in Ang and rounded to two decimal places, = 4093.55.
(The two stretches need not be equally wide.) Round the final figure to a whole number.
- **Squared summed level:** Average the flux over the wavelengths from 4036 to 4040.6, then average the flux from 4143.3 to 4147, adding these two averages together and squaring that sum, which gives 61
